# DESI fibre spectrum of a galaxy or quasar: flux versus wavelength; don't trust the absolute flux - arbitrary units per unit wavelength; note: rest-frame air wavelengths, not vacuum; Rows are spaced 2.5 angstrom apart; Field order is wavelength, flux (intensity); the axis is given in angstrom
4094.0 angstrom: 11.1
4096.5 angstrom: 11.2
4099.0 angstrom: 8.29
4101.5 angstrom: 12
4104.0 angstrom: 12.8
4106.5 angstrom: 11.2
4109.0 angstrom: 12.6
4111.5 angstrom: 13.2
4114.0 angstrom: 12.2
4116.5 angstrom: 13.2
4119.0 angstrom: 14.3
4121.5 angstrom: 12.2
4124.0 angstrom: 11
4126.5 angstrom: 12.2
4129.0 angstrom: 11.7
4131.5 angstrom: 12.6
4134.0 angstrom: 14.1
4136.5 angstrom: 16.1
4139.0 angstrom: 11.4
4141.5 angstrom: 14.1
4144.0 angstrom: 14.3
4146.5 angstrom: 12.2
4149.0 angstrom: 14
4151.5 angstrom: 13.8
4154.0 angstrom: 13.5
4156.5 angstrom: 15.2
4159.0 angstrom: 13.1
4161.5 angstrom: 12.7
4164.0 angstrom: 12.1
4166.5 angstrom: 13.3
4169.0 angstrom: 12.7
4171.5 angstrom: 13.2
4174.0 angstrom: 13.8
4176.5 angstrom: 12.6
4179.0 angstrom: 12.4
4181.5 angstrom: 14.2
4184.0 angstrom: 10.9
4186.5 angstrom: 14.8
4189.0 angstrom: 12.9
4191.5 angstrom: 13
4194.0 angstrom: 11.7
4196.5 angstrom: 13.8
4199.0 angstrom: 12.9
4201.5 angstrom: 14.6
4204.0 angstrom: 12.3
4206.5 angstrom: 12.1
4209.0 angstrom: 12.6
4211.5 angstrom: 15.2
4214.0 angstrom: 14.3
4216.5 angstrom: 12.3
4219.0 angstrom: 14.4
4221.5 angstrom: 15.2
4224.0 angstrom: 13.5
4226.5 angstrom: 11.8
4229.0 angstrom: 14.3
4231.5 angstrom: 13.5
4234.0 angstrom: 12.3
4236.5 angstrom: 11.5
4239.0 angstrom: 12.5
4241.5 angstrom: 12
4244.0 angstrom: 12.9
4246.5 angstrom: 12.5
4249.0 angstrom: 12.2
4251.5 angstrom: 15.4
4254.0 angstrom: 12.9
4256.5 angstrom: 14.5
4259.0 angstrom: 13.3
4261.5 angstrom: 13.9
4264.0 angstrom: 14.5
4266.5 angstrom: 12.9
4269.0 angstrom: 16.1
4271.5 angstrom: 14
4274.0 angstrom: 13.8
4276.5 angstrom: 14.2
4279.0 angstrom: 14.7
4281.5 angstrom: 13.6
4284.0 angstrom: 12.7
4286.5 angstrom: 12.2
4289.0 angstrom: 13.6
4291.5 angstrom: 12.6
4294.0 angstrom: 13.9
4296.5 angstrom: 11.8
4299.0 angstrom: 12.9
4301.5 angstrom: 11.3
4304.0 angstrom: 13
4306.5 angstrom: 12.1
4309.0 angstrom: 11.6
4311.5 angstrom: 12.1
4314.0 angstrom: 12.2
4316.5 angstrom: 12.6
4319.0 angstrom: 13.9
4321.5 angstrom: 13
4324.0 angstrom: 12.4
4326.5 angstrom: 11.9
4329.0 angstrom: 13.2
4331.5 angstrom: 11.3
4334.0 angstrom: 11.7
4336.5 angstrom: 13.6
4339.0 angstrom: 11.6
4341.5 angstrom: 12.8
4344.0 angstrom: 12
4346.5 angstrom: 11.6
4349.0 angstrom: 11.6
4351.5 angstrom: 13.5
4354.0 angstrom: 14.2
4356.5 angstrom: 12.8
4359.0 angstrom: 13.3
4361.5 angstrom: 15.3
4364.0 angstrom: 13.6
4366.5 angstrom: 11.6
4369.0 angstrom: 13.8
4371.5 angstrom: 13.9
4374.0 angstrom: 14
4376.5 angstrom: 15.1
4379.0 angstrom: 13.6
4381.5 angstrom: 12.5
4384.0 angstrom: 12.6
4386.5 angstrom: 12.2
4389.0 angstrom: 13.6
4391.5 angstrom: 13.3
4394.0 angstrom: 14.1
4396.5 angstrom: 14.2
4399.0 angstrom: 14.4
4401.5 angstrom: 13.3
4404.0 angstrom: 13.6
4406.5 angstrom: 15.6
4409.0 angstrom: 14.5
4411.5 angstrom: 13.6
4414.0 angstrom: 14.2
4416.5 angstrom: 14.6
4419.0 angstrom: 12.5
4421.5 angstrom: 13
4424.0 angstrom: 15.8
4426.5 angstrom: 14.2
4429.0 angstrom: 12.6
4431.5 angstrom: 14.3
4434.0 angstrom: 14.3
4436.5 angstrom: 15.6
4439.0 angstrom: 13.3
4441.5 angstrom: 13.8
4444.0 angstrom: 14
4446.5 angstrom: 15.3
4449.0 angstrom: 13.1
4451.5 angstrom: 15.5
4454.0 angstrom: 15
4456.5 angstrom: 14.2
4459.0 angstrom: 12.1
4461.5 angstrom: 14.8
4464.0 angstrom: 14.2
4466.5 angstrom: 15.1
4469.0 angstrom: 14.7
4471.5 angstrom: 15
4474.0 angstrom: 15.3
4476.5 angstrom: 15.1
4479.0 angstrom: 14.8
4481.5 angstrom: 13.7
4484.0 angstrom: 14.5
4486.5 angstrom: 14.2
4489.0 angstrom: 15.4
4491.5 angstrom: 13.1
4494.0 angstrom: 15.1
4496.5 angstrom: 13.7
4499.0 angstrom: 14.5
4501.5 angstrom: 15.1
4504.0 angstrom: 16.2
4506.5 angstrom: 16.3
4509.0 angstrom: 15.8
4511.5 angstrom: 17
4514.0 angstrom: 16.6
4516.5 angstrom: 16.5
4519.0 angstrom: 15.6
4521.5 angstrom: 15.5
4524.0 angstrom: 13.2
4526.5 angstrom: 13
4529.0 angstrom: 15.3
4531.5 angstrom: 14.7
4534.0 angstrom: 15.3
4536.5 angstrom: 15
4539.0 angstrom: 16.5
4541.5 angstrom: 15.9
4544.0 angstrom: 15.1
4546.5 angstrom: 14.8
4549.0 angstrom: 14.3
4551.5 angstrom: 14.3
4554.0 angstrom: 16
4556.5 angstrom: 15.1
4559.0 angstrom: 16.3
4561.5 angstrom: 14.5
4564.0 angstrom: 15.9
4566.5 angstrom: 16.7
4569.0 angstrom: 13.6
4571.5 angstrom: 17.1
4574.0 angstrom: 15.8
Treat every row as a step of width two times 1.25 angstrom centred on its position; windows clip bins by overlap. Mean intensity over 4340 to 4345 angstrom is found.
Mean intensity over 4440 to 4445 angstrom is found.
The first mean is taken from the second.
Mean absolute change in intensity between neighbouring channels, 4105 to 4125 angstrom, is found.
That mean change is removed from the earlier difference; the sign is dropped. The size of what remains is 0.3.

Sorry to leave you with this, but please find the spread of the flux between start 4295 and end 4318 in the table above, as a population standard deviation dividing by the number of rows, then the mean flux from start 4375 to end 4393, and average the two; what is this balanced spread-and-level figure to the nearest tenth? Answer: 6.9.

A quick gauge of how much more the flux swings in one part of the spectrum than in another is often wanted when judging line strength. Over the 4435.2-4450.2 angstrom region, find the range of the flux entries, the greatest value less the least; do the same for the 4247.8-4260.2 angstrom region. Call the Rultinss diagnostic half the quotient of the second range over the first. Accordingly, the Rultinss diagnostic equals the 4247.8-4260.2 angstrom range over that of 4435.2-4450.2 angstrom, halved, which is 0.64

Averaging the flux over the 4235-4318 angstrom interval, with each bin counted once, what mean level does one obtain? 13.1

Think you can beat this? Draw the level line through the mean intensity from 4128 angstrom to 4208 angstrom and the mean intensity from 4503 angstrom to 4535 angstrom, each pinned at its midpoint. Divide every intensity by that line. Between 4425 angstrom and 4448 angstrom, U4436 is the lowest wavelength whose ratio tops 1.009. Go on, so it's 4436.5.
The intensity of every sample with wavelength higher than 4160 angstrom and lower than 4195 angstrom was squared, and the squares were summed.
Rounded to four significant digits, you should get 2335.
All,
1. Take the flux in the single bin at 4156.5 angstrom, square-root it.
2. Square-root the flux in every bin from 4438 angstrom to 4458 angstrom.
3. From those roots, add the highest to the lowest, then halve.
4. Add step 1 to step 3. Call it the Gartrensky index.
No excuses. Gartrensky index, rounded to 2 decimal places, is 7.68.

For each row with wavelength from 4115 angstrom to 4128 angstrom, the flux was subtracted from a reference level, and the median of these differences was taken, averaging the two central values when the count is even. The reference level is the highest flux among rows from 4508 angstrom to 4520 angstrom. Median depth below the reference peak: 4.80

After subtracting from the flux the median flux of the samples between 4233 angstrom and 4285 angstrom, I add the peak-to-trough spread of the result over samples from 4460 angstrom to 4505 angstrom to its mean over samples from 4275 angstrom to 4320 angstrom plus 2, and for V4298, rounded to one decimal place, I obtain 4.6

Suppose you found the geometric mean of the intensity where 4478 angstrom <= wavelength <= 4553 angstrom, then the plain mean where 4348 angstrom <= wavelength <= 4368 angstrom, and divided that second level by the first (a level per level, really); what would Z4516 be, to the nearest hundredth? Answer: 0.88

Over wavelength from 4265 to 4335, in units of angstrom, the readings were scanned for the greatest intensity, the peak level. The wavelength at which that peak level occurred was 4269.0 angstrom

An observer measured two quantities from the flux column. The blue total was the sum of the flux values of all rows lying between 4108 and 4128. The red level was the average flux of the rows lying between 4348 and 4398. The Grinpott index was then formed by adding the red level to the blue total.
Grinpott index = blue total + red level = 114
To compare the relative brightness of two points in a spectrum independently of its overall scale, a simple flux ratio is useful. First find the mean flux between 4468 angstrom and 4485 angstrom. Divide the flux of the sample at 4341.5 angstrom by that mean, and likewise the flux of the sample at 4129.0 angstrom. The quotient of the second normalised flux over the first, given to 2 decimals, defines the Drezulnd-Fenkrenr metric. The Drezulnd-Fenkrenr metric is 0.91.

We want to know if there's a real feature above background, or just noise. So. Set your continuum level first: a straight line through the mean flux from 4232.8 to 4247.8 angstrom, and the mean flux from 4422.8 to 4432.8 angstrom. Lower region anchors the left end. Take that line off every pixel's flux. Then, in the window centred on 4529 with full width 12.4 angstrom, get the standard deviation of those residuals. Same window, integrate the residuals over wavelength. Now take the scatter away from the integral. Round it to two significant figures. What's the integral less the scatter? -13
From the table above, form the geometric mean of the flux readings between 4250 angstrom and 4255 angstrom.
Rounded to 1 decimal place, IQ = 14.1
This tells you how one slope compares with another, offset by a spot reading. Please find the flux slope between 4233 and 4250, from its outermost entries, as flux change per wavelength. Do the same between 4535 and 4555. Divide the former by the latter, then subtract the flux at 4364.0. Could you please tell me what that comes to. -13.7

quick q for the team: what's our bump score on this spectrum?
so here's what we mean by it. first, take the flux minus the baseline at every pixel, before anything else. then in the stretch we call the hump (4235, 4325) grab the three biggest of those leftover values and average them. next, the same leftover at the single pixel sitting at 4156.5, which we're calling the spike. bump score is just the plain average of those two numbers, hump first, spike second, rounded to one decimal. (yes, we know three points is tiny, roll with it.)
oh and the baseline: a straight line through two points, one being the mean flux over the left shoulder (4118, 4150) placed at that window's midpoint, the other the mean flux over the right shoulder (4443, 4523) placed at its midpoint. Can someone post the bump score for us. 1.8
